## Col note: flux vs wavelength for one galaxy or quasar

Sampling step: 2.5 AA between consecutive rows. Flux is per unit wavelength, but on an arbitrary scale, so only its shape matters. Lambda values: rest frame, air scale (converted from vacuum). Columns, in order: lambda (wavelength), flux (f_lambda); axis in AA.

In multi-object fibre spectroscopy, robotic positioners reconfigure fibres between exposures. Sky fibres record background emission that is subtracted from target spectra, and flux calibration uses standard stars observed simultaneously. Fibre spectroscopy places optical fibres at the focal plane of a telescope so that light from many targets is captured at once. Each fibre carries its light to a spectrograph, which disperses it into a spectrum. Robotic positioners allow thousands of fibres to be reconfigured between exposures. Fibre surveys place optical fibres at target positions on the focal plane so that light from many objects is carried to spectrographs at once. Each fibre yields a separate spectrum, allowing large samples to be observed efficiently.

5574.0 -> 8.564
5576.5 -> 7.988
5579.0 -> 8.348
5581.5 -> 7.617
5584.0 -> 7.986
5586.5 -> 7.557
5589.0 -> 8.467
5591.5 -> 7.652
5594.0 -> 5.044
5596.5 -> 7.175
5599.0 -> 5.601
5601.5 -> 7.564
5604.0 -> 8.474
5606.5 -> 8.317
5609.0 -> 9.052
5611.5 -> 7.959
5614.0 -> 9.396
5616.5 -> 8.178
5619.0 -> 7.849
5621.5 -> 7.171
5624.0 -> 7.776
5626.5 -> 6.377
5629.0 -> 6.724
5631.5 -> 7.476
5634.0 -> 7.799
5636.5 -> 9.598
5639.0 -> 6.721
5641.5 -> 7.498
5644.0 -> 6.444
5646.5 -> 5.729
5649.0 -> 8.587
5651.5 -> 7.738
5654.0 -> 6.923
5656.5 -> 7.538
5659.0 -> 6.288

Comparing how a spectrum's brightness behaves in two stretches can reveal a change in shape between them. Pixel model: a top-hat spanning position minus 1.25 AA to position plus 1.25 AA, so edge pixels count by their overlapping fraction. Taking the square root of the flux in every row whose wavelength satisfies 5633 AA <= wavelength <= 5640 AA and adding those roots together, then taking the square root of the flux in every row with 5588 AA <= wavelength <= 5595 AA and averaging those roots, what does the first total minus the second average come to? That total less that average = 5.84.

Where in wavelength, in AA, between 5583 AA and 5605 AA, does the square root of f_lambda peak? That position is 5604.0 AA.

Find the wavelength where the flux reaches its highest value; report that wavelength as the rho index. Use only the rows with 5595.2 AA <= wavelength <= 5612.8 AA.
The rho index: 5609.0 AA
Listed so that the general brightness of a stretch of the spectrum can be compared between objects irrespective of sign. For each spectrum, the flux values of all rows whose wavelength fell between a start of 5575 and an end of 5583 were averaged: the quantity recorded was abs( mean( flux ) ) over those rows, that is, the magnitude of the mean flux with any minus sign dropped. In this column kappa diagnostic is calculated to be 8.0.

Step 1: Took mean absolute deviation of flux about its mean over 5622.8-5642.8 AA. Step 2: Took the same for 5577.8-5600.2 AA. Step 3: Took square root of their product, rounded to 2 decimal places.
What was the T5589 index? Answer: 0.77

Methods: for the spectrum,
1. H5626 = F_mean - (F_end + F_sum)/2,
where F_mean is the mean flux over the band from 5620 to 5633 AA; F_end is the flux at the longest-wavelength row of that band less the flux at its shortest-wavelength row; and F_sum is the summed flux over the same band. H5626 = -10.8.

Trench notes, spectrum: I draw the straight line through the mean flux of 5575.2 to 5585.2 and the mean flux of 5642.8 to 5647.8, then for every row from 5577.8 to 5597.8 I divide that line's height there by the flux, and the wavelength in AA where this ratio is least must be 5589.0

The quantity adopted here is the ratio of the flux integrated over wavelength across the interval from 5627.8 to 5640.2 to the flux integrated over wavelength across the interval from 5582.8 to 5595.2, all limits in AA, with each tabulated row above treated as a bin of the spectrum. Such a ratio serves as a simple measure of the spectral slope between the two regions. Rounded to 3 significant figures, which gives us 1.04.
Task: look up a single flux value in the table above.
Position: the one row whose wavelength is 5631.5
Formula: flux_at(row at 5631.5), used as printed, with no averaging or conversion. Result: 7.476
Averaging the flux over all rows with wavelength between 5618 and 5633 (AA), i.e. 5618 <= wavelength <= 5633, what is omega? 7.23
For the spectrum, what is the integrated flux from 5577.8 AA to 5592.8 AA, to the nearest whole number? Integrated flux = 119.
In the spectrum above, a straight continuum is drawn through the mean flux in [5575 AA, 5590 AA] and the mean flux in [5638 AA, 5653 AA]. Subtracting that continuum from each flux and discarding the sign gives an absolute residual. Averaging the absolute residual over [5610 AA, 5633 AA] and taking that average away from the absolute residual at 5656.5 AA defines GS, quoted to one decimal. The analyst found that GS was -0.1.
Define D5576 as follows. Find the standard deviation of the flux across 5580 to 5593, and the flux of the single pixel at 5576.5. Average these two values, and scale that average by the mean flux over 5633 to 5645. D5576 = 32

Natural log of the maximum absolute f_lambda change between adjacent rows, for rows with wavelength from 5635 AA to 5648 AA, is 1.1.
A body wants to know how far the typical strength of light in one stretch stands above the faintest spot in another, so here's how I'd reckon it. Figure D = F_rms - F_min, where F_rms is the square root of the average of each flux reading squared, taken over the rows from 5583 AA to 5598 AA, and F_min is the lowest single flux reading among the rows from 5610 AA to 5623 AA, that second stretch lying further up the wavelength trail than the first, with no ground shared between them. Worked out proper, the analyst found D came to 0.2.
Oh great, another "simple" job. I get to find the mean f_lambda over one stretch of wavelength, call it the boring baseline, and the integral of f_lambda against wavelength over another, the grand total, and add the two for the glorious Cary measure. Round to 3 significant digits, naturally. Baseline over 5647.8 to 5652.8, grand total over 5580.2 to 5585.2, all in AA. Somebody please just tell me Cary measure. 47.2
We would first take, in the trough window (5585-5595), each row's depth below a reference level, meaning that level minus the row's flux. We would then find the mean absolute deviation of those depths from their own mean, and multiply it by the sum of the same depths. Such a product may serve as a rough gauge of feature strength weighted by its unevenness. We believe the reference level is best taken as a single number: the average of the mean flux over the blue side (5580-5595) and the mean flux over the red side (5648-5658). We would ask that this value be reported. 1.5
